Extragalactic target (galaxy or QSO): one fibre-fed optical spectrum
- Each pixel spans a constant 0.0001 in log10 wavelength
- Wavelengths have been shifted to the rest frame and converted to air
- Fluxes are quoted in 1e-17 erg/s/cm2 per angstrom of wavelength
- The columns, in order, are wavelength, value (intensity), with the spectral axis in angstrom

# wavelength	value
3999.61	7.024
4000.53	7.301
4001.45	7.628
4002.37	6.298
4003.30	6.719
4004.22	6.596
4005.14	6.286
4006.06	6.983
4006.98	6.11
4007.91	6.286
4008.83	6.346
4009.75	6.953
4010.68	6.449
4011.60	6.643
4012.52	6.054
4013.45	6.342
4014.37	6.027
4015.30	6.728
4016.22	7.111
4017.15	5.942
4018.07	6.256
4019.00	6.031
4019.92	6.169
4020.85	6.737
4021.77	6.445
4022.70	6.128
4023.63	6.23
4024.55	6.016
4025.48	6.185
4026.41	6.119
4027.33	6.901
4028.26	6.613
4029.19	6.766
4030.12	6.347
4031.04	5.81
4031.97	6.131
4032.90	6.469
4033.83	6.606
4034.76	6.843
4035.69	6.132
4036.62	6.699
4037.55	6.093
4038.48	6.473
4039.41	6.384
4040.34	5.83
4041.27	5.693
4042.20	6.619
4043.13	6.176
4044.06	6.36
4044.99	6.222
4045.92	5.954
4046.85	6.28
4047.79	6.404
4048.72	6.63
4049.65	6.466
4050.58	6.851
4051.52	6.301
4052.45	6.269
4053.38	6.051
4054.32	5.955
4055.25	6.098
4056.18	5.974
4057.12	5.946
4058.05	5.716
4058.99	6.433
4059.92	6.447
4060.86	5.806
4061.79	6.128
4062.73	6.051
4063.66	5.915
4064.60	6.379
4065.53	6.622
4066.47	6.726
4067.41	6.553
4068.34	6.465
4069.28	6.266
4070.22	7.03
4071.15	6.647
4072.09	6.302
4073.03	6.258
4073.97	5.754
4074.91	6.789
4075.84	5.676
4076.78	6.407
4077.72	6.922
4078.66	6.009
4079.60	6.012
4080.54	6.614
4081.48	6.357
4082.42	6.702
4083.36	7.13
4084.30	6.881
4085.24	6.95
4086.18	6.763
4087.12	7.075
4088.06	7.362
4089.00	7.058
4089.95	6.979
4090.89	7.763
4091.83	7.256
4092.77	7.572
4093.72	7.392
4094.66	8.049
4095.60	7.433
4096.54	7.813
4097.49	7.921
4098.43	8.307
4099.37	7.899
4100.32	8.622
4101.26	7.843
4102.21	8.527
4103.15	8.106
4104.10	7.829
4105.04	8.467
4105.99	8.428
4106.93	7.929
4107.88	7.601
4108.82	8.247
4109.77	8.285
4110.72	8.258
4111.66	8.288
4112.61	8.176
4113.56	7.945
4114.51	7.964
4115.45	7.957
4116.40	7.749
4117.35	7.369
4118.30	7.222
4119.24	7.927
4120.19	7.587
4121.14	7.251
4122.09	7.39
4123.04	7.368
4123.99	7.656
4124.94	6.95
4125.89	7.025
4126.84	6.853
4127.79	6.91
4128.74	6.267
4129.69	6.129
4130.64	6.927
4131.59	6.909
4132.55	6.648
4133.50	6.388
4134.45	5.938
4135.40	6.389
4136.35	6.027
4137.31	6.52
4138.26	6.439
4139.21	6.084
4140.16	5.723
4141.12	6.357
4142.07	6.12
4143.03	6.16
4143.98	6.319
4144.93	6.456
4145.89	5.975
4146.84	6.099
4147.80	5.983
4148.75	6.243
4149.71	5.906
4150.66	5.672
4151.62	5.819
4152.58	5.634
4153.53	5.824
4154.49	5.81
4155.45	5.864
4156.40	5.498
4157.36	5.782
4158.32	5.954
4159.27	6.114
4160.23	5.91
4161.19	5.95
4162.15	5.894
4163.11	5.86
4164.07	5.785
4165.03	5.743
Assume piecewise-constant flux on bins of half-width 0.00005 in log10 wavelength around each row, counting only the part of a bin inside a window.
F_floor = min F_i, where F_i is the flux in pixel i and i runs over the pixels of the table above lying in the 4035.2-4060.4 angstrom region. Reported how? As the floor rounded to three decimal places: 5.693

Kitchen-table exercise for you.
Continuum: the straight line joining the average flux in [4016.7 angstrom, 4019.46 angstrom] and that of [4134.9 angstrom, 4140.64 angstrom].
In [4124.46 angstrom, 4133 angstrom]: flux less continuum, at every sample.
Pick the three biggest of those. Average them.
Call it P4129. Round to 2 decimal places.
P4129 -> 0.78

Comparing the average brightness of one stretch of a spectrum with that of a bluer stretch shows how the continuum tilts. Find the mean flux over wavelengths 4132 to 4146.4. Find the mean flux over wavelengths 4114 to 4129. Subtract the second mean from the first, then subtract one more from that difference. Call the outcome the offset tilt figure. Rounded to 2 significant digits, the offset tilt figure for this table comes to -2.1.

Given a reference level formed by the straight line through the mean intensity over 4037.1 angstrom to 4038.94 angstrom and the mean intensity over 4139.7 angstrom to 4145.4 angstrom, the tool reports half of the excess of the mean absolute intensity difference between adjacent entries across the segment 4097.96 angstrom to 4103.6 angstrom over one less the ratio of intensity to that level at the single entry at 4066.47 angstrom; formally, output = 0.34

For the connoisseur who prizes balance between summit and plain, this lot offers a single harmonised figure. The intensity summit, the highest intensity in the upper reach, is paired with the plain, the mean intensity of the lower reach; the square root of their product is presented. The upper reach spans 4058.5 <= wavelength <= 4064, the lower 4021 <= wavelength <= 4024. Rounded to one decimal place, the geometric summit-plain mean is 6.4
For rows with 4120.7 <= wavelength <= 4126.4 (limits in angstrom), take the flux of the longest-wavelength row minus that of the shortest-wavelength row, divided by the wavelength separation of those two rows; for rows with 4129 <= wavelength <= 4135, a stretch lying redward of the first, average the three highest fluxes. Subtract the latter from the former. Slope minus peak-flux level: -6.88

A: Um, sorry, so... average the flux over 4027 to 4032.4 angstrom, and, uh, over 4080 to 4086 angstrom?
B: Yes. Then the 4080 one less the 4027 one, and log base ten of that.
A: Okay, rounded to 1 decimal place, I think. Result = -0.5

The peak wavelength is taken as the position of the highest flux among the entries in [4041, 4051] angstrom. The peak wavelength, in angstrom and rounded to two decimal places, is 4050.58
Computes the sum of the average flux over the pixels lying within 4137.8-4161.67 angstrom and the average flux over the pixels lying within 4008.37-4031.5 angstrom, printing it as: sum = 12.4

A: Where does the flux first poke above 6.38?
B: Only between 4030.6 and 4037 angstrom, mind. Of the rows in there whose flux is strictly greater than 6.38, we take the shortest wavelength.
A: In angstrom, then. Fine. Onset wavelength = 4032.90 angstrom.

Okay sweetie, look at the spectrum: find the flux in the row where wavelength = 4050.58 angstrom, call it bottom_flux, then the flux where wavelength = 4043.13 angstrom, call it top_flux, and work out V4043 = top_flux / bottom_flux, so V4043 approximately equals 0.90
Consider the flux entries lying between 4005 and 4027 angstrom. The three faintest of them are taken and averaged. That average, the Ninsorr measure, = 6.0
